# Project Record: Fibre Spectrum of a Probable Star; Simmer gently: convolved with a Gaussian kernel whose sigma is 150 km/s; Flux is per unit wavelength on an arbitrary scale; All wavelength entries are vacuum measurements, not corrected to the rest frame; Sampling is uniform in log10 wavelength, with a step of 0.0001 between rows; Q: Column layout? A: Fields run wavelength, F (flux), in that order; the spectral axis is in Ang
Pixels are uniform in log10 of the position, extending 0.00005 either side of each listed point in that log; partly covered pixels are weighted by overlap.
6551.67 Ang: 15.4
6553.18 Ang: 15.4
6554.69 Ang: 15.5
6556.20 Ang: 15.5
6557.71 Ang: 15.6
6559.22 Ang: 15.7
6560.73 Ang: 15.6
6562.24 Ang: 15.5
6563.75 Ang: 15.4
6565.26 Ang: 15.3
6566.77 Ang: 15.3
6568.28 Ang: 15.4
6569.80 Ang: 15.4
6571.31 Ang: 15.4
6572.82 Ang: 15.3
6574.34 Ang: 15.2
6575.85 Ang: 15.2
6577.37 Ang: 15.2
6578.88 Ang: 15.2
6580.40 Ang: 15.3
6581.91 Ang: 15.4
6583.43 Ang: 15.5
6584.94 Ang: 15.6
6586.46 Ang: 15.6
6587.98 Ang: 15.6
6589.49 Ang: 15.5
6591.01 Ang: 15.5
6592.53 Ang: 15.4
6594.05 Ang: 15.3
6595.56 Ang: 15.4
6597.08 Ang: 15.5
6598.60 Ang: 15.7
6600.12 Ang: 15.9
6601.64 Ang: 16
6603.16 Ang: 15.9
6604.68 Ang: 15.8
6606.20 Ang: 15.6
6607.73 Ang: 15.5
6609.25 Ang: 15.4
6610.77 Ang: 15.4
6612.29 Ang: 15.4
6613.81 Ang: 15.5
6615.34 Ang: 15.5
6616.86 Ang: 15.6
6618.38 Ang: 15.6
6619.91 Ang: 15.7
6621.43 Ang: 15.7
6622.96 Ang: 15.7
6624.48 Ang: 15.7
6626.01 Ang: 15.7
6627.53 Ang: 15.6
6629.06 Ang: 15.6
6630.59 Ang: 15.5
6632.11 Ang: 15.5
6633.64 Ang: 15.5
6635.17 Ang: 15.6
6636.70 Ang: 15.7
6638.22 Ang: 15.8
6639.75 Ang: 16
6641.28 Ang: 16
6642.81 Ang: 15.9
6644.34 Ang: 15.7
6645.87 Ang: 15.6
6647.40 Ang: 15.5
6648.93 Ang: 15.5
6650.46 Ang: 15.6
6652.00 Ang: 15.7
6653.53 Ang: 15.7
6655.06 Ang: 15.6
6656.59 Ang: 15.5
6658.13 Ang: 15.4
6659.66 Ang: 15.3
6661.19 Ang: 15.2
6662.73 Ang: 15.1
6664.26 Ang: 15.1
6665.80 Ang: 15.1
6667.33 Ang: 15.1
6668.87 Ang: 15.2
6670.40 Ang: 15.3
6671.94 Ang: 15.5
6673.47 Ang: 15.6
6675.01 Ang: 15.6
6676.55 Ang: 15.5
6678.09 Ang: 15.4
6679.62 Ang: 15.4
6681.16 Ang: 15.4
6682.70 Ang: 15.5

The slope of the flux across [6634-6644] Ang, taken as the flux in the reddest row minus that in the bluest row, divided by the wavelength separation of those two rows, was 0.039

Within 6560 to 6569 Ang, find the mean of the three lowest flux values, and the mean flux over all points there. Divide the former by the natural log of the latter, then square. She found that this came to 31.4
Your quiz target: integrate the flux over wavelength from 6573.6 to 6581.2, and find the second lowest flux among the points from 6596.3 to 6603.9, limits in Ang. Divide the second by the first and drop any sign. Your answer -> 0.136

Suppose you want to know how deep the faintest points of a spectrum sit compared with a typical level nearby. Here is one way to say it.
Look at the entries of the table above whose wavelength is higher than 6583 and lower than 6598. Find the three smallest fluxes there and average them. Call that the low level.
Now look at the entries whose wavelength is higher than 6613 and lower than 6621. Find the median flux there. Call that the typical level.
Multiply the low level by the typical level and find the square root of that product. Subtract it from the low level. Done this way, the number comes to -0.12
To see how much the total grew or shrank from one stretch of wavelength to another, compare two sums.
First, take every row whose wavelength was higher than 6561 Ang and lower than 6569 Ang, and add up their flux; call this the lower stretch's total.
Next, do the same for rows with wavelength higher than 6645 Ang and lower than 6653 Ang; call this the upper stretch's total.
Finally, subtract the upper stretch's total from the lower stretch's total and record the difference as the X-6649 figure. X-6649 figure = -1.0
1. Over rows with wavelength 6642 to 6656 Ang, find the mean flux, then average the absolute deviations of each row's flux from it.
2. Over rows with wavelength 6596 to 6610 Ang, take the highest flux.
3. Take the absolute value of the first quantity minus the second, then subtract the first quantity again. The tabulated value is 15.8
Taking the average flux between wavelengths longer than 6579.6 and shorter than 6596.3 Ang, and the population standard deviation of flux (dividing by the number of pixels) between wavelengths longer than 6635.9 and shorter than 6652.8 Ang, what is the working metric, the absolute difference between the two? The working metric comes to 15.3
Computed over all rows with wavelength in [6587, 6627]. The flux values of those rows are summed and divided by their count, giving 15.6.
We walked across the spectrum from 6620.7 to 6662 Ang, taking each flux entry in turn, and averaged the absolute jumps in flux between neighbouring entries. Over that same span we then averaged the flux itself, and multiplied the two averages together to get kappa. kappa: 1.14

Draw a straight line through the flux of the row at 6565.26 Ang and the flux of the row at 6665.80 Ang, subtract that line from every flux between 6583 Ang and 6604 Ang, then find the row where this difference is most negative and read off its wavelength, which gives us 6594.05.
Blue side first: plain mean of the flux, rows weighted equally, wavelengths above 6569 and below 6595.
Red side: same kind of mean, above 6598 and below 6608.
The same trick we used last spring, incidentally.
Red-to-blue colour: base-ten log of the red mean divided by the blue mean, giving 0.011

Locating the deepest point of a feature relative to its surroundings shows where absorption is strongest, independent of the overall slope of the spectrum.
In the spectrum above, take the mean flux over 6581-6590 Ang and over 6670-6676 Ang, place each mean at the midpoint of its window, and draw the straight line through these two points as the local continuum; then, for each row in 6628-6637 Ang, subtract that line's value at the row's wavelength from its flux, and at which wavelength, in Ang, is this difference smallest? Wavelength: 6630.59 Ang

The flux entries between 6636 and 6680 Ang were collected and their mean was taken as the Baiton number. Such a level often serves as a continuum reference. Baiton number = 15.5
